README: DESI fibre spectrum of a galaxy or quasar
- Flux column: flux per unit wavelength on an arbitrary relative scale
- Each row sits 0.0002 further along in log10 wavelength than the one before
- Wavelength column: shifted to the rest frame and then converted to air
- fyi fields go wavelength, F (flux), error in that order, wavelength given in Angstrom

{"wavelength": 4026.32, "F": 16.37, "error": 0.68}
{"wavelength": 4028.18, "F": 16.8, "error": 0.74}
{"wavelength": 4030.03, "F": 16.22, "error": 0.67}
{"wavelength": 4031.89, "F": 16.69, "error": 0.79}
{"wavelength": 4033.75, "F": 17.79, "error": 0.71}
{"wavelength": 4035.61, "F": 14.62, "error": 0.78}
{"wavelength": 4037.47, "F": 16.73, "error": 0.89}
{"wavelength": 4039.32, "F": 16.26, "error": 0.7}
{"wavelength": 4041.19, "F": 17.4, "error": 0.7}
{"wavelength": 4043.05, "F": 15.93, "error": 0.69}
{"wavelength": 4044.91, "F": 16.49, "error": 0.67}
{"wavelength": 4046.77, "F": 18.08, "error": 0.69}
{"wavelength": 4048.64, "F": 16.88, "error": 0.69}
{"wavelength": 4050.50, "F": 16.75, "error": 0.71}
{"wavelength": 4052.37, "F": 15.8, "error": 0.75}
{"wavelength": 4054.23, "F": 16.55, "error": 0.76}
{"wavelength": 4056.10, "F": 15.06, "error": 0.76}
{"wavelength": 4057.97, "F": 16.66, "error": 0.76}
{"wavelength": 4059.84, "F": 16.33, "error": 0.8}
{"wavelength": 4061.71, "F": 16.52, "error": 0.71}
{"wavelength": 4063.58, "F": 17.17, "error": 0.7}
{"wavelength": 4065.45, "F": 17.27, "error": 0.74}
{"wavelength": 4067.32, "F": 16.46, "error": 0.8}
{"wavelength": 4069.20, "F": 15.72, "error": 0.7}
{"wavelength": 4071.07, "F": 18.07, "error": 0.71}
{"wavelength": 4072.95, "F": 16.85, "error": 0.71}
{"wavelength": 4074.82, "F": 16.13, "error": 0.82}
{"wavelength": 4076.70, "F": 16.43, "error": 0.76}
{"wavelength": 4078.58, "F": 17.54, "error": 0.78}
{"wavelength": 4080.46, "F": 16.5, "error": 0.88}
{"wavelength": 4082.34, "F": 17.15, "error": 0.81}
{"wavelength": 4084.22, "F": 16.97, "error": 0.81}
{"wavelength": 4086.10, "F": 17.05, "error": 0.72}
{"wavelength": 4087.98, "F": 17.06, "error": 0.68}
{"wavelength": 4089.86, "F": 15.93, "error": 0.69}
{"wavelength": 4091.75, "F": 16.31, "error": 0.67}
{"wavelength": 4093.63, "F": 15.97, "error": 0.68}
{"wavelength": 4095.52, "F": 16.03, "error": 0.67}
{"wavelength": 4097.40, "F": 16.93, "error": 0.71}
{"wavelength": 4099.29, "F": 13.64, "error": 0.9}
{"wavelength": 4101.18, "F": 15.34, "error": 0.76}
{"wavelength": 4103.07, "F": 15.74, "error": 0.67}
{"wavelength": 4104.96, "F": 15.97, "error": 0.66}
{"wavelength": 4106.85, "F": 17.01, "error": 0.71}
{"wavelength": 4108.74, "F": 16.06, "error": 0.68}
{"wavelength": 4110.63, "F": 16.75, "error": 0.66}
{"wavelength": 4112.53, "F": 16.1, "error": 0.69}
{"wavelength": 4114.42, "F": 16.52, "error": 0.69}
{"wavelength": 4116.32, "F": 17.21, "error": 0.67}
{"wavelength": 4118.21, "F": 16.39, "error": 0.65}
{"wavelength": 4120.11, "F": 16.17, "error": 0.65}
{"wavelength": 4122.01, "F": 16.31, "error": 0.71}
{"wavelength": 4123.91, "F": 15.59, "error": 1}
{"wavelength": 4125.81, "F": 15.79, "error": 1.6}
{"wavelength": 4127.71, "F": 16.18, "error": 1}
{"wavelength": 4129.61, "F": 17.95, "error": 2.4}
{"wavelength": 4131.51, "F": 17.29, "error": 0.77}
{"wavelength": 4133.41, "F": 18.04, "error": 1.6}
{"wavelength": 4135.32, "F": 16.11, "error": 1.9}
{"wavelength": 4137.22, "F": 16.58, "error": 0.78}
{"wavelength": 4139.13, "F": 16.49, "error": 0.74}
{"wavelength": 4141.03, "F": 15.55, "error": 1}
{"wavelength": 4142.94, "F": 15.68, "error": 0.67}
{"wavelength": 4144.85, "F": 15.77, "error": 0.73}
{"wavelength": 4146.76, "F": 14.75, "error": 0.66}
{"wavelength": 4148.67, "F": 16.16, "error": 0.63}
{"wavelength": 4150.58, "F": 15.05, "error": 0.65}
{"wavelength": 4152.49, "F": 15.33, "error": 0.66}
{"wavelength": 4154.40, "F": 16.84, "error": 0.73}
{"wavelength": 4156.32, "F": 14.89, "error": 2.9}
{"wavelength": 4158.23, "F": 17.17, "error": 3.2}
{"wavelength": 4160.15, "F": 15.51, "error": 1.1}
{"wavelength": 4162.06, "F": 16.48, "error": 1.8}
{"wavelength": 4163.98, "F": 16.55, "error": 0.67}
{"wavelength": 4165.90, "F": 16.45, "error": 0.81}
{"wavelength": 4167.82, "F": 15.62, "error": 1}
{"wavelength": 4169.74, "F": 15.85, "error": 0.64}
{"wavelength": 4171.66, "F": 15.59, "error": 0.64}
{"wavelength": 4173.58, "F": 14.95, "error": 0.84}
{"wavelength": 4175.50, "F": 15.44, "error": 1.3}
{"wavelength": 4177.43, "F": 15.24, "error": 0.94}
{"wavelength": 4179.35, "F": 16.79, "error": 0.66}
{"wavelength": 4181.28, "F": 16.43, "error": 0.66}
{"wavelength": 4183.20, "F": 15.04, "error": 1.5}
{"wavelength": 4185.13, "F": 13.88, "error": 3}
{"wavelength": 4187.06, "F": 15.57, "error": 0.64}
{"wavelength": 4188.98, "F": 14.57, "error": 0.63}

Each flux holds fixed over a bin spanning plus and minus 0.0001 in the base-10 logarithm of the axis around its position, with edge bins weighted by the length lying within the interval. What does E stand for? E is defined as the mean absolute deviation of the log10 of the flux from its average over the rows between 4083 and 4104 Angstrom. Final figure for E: 0.0193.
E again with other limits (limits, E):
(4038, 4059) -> 0.0150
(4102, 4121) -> 0.0101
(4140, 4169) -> 0.0164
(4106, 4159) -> 0.0170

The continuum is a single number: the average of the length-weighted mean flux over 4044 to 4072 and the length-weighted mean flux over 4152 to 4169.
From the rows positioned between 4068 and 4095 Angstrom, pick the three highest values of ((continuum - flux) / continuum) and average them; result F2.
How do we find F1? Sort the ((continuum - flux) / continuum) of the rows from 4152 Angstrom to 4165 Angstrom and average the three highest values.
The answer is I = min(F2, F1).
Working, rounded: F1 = 0.069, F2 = 0.03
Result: 0.031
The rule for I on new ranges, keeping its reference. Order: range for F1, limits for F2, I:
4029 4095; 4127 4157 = 0.076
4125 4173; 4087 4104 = 0.090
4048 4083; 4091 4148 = 0.052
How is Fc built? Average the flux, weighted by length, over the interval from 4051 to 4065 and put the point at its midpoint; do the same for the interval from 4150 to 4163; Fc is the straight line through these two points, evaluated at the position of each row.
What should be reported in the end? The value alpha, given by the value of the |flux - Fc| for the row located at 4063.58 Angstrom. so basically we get 0.85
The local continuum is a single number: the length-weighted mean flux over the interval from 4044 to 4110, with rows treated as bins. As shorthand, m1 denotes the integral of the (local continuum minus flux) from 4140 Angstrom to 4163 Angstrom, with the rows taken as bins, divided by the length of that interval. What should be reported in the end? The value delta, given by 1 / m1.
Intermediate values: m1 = 0.7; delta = 1.4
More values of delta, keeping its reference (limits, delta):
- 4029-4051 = -5.5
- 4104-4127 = 6.7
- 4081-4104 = 3.5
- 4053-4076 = -11.9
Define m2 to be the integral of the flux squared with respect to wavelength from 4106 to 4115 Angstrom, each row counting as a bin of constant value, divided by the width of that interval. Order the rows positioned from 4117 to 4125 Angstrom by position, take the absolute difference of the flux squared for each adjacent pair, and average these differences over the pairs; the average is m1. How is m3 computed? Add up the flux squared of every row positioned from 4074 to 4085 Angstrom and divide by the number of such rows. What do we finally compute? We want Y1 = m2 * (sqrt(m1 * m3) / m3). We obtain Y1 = 55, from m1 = 12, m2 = 272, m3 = 282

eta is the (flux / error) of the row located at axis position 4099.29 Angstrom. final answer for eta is 15.2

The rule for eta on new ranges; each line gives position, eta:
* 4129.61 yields 7.5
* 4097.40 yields 23.8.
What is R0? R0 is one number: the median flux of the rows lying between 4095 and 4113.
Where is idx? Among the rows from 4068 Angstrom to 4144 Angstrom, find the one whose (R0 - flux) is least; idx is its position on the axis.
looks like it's 4071.07 Angstrom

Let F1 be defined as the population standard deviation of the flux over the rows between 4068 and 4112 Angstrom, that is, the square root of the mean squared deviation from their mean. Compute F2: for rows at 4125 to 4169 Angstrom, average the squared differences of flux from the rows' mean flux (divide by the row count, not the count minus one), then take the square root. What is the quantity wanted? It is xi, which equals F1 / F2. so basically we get 1.00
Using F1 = 0.87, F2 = 0.866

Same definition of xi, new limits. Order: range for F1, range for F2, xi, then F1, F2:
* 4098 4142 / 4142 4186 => 1.14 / 0.89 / 0.782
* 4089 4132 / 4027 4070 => 1.06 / 0.81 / 0.769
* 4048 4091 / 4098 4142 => 0.72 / 0.64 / 0.893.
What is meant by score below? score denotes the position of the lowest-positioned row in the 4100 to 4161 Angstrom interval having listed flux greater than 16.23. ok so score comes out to 4106.85 Angstrom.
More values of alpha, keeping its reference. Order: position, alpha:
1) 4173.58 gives 0.90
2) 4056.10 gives 1.29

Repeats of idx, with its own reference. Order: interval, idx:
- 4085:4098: 4087.98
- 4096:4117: 4116.32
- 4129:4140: 4133.41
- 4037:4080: 4046.77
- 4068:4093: 4071.07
